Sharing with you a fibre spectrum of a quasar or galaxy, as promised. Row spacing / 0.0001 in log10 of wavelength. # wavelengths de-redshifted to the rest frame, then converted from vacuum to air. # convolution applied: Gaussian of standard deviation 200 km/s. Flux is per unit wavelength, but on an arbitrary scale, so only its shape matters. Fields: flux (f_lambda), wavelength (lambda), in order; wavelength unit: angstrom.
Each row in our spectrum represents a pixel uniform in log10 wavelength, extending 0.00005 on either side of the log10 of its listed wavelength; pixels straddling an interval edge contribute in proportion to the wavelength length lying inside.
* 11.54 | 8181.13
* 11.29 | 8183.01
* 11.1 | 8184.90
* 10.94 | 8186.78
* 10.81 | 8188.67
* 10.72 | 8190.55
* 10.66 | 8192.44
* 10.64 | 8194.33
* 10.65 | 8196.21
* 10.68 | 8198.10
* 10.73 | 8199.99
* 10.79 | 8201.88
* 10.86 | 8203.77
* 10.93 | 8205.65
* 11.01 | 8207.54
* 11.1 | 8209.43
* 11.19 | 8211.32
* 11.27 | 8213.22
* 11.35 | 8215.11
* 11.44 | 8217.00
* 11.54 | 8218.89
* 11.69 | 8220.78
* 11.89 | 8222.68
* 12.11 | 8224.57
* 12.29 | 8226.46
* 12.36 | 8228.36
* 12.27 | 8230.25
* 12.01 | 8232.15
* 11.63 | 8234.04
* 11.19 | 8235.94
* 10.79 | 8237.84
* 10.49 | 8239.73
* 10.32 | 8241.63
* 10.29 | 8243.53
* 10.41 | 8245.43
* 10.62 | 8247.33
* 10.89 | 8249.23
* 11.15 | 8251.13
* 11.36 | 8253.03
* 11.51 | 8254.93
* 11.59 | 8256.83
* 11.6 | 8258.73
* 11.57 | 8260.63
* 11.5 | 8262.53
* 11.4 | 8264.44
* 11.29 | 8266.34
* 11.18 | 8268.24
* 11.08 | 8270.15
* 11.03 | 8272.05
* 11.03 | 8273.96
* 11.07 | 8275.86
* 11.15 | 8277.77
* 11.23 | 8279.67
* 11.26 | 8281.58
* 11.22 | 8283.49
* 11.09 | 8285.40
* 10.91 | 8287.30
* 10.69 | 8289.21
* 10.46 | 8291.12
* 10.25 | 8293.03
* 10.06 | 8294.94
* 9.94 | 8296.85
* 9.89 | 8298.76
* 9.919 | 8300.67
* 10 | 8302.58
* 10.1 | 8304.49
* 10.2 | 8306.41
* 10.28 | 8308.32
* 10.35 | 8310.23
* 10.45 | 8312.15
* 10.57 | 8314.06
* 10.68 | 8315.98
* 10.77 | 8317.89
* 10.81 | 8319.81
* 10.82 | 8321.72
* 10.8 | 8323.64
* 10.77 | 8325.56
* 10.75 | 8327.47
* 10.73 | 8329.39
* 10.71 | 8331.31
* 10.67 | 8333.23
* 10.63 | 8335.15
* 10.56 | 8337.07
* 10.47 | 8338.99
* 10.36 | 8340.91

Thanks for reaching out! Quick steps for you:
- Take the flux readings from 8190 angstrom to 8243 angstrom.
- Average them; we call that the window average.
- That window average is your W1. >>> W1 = 11.2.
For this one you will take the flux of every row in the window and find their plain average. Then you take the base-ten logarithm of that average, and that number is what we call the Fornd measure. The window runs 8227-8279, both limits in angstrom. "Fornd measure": 1.05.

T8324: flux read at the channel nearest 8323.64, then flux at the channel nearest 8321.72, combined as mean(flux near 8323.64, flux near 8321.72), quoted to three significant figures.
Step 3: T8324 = 10.8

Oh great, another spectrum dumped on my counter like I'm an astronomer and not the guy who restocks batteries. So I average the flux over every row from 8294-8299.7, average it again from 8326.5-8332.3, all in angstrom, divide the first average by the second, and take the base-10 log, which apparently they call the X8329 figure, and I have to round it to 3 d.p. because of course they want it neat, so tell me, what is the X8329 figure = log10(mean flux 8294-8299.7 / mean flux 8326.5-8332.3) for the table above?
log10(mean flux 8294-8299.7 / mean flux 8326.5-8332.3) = -0.032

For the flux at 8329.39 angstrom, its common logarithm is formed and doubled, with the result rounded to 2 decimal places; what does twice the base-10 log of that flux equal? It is 2.06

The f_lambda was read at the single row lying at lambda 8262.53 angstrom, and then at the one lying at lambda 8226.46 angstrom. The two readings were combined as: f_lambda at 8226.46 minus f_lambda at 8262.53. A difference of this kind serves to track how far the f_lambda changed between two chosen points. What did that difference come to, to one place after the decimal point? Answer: 0.8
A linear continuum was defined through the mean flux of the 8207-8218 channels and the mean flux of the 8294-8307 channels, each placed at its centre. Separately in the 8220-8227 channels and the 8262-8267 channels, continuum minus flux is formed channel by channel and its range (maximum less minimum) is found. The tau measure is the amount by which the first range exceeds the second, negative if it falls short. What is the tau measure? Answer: 0.52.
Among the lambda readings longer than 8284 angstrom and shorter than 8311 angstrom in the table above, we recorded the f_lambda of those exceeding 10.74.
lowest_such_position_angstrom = 8285.40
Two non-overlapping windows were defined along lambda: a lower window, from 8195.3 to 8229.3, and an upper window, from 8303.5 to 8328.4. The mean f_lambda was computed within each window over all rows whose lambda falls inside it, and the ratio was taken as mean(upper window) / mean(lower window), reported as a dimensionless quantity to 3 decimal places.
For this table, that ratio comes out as 0.933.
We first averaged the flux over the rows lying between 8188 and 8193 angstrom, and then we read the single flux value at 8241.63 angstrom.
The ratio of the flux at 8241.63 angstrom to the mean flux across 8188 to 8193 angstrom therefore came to 0.96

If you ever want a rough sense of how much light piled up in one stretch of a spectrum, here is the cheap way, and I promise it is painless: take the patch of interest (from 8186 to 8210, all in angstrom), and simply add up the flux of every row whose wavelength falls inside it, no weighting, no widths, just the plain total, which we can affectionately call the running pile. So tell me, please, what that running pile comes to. 140.5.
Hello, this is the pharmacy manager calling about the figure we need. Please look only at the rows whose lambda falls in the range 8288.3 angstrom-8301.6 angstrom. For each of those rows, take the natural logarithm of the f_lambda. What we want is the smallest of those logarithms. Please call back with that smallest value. 2.29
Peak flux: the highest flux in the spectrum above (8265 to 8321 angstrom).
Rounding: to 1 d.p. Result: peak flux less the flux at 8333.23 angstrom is 0.6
